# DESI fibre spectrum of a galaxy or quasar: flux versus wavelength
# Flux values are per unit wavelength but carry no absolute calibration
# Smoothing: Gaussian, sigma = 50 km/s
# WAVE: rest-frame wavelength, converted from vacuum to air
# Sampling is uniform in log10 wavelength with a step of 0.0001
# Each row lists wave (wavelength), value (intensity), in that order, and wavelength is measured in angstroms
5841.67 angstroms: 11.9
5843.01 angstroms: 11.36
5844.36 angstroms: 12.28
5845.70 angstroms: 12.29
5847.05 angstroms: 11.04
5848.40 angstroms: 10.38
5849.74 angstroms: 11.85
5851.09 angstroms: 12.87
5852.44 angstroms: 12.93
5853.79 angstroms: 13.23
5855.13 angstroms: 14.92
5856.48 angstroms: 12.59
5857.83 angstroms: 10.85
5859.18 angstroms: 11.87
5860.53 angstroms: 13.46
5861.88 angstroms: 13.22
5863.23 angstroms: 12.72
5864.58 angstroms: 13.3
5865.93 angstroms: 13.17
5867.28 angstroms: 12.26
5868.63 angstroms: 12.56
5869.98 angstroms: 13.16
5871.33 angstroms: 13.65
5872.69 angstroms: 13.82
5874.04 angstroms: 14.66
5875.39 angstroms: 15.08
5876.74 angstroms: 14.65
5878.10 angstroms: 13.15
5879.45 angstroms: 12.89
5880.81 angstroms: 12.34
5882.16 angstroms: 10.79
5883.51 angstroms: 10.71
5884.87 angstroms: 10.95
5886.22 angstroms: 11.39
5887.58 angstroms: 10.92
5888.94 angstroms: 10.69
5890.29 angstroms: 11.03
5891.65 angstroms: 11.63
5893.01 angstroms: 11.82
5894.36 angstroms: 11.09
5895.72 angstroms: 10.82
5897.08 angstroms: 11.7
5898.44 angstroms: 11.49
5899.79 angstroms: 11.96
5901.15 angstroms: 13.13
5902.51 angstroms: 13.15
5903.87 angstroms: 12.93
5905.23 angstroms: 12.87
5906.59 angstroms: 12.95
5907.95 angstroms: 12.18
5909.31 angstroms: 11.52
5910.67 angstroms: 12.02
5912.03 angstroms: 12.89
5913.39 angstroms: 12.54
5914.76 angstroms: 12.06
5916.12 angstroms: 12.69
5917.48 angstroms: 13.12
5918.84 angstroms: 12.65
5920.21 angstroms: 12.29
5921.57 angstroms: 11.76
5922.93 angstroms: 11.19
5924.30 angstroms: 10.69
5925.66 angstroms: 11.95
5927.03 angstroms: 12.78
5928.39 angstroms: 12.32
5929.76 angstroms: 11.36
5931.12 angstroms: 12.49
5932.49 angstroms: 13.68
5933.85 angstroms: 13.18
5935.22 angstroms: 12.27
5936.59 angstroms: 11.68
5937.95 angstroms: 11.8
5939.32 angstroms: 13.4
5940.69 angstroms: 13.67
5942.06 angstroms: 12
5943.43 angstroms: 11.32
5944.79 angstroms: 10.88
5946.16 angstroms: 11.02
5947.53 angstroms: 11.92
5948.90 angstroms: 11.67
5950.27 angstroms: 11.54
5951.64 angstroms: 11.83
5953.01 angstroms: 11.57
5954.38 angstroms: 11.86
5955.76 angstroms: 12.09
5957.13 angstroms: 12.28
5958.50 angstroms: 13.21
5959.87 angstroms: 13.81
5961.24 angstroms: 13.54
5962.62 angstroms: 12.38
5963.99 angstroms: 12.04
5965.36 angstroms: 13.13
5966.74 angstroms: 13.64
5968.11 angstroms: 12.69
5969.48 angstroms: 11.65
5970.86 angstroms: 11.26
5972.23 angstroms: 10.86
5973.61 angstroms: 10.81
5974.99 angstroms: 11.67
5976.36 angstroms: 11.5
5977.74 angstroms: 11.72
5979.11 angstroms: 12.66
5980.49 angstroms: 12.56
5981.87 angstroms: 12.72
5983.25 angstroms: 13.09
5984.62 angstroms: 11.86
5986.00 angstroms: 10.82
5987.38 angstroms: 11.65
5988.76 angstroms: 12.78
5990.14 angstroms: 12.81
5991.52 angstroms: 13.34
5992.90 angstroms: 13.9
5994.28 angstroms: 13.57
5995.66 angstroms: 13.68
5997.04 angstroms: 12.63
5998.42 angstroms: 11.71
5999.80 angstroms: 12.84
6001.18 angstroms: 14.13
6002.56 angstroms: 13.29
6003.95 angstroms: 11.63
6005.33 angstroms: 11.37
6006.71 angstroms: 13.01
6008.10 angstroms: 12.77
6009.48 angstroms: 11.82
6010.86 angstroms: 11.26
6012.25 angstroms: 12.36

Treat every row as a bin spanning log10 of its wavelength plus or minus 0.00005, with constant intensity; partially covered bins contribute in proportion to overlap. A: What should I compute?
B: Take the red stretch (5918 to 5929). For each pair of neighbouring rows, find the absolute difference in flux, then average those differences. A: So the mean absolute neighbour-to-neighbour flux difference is 0.64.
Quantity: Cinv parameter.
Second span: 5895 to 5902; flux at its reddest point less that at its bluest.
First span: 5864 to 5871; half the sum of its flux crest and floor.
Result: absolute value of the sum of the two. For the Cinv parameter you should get 15.1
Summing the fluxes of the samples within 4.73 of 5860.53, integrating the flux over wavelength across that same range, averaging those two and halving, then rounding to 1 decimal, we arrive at 51.7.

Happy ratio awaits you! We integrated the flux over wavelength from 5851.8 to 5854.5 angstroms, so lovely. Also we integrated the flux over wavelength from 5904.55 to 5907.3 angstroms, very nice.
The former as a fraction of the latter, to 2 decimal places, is 1.00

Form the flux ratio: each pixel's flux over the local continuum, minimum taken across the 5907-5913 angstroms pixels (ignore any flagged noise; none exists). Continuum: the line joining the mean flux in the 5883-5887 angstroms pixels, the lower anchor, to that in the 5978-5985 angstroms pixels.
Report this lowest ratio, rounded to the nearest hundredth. 1.01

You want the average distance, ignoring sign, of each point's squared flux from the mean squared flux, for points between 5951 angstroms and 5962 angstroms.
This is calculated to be 19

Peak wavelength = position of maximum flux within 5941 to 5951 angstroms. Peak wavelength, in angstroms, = 5942.06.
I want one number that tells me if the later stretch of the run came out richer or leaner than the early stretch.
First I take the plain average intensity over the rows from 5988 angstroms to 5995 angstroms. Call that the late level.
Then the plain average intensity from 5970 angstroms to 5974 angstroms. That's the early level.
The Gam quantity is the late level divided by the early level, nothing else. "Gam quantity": 1.21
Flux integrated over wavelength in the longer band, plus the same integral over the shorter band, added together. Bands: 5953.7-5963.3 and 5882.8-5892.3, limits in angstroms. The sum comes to 227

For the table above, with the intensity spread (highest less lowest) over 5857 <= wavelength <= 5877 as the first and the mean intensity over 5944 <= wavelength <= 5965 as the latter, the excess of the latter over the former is 7.9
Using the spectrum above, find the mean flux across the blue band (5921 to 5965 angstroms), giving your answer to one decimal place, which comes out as 12.2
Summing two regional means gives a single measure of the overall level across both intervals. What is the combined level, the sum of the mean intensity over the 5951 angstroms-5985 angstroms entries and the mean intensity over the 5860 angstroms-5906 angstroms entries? 24.7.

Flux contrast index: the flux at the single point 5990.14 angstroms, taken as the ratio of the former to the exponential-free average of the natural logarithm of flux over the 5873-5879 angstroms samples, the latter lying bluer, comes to 4.8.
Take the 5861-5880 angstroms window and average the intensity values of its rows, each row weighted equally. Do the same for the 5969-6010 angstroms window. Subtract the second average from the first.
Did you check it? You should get 1.11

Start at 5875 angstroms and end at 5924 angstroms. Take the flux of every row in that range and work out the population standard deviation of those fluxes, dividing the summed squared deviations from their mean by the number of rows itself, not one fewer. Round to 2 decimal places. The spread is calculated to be 1.04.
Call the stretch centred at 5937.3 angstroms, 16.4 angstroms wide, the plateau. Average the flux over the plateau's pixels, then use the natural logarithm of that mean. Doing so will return 2.51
